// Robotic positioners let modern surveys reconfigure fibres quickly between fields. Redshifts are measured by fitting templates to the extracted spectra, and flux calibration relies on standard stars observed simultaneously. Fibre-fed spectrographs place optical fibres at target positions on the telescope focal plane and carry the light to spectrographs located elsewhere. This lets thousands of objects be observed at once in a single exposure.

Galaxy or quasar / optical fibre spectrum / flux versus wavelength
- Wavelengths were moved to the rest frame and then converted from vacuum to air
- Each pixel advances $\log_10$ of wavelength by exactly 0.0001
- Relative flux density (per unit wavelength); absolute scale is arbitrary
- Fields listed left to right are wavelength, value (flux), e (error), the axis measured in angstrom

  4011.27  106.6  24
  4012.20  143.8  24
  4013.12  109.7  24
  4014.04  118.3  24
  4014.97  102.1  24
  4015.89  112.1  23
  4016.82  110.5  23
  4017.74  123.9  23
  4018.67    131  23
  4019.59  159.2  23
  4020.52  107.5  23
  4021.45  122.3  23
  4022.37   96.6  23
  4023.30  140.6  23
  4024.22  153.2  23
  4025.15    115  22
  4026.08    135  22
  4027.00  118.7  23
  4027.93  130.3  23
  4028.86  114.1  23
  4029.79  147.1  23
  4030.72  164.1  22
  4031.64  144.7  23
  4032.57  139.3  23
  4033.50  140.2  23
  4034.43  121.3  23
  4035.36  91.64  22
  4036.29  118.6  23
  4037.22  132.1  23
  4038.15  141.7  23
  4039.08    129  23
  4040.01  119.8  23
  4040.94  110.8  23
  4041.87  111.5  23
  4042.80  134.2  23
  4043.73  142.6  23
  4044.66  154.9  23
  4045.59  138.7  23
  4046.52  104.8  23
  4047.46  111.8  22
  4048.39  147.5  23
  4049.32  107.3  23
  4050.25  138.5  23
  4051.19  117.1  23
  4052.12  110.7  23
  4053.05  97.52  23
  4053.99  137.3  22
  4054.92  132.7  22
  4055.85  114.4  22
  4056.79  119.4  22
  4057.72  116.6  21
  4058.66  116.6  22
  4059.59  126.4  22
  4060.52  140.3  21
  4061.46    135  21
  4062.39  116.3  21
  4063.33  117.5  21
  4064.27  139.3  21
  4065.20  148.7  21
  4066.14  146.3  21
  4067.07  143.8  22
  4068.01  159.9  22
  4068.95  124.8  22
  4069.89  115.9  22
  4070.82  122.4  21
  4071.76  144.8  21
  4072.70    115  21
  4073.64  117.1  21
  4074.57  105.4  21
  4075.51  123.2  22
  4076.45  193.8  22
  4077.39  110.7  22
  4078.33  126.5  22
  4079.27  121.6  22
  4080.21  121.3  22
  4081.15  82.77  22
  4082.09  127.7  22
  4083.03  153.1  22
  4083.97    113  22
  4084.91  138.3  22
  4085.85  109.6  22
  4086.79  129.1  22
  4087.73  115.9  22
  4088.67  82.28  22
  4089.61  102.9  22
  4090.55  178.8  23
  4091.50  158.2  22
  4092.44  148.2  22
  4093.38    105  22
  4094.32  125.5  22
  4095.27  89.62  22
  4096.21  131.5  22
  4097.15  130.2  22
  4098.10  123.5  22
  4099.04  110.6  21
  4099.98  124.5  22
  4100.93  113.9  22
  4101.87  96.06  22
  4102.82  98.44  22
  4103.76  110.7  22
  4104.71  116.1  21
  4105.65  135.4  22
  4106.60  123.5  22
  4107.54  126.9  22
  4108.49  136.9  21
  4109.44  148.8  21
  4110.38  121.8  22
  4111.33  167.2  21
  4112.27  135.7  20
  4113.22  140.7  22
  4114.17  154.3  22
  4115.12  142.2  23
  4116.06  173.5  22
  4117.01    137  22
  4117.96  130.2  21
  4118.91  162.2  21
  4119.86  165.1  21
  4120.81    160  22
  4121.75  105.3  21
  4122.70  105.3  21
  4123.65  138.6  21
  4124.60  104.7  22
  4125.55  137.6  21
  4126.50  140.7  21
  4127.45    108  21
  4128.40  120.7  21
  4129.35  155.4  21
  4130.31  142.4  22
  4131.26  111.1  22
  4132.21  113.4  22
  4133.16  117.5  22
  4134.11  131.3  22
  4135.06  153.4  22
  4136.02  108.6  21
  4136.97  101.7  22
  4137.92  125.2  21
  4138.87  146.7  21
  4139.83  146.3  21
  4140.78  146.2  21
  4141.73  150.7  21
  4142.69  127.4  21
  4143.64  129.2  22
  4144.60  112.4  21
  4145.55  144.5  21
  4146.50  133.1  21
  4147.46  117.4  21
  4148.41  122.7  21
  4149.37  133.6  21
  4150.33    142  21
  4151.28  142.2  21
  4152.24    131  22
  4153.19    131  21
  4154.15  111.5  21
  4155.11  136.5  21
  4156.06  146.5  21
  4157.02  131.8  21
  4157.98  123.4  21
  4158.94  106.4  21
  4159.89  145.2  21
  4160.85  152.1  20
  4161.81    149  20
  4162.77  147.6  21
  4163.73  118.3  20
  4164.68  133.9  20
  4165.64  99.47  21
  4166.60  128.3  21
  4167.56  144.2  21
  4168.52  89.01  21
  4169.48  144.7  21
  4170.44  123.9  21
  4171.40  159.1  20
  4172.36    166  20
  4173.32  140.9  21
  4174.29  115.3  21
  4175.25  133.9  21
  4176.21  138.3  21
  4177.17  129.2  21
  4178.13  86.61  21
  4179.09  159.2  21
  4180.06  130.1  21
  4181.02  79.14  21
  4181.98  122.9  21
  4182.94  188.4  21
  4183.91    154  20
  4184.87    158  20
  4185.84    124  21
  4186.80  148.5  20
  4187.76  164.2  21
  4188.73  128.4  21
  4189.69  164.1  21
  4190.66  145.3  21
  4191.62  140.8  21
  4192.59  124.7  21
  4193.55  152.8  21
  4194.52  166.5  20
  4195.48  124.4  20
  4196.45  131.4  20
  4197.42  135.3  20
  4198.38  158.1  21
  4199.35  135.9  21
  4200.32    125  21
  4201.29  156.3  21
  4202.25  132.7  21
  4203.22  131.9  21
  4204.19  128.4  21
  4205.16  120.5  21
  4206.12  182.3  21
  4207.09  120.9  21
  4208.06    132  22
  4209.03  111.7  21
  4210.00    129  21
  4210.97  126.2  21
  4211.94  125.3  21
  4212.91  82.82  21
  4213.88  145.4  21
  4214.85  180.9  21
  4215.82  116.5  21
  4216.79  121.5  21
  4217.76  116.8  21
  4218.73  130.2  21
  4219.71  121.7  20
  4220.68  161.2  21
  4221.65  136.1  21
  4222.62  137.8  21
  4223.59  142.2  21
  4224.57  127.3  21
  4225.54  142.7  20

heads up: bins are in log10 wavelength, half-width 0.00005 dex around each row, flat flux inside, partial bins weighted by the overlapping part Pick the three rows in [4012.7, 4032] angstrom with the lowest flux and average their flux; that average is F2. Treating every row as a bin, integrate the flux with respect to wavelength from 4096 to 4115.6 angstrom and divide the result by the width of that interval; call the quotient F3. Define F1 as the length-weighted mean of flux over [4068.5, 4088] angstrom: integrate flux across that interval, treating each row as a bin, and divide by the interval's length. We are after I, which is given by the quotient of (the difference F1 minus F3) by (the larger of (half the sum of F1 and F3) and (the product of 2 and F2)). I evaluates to -0.018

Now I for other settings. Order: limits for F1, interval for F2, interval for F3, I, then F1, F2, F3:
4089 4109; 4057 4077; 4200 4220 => -0.034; 123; 112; 130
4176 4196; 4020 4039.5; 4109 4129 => 0.007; 140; 99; 138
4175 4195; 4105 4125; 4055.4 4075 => 0.058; 140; 105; 128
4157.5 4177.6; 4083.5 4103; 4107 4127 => -0.039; 133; 89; 140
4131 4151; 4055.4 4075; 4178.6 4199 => -0.059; 130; 112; 143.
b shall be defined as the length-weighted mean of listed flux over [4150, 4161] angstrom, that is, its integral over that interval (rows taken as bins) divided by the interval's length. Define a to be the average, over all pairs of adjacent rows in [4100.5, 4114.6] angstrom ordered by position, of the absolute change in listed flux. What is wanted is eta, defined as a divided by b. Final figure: 0.117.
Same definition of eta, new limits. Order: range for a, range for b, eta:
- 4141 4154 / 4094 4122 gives 0.087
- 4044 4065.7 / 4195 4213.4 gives 0.123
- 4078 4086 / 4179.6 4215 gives 0.189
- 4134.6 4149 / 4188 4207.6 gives 0.106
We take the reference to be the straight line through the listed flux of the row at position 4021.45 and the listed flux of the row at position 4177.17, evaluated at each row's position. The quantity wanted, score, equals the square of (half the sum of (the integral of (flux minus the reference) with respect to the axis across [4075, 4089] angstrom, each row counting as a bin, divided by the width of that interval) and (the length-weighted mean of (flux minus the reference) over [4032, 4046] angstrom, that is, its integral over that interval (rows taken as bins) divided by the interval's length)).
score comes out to 4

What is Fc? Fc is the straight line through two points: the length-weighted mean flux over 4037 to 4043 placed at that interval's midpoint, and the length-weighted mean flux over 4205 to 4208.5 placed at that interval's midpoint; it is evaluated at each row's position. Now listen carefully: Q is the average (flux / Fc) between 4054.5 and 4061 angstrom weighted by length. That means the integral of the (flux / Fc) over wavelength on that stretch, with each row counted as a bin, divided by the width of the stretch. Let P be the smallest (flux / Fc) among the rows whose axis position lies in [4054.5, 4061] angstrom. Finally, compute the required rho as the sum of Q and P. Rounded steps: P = 0.90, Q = 0.98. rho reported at 1.88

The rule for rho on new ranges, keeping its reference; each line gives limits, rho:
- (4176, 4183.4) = 1.50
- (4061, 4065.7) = 1.95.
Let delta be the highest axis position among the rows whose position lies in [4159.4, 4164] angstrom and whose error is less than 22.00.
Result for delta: 4163.73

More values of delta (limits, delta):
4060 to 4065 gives 4064.27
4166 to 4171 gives 4170.44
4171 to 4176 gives 4175.25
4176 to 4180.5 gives 4180.06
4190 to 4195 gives 4194.52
